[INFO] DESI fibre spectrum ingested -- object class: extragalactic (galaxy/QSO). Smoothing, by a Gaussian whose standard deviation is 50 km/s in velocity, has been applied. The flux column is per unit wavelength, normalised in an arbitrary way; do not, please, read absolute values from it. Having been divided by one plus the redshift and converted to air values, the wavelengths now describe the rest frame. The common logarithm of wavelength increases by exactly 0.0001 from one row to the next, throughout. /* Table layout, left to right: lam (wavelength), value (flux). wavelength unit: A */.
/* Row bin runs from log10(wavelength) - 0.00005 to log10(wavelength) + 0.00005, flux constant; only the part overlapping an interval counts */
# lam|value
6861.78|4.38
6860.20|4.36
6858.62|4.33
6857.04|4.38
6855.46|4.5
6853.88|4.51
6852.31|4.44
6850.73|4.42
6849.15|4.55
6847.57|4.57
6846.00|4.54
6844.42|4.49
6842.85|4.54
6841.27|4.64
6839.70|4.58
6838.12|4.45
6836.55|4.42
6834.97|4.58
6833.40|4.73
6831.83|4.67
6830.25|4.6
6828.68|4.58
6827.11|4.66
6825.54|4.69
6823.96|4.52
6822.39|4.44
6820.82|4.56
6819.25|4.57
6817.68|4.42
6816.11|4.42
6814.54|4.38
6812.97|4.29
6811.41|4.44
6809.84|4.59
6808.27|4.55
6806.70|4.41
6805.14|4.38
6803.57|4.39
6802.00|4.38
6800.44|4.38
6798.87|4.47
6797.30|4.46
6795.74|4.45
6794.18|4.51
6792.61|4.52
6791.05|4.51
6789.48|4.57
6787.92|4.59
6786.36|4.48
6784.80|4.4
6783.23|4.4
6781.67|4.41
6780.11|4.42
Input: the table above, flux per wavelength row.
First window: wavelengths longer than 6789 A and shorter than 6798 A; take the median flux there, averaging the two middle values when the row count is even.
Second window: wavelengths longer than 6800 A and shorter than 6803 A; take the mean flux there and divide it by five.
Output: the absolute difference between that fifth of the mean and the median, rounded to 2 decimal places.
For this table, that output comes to 3.63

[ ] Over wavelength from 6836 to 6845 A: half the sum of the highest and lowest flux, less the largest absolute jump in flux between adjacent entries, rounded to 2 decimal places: 4.40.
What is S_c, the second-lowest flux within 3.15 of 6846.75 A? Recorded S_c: 4.54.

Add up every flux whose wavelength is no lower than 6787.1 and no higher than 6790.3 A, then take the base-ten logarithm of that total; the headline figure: 0.962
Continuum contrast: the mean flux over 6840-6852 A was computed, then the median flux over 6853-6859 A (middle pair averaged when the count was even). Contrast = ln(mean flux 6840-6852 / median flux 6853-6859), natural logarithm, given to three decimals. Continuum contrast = 0.021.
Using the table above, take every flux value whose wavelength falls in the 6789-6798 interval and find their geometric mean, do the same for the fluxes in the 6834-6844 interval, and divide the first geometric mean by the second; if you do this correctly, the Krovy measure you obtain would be 0.99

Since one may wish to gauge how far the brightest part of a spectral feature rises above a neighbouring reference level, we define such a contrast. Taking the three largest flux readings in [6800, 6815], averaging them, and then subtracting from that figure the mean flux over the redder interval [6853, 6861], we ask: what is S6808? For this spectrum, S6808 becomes 0.11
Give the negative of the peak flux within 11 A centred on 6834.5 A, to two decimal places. -4.73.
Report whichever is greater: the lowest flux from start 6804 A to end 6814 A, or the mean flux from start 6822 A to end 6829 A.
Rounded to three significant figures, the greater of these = 4.58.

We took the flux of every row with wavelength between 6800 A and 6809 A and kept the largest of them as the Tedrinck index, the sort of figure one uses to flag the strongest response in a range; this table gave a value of 4.55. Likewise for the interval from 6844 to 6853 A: 4.57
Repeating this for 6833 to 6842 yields 4.73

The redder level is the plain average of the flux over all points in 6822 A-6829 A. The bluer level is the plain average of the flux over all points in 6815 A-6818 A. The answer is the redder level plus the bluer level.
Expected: 9.00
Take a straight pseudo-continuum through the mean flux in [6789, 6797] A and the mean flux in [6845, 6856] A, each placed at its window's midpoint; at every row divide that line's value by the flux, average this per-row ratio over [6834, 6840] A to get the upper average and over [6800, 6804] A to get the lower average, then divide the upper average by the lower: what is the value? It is 0.97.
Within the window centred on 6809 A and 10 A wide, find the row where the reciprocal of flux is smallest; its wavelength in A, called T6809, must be 6809.84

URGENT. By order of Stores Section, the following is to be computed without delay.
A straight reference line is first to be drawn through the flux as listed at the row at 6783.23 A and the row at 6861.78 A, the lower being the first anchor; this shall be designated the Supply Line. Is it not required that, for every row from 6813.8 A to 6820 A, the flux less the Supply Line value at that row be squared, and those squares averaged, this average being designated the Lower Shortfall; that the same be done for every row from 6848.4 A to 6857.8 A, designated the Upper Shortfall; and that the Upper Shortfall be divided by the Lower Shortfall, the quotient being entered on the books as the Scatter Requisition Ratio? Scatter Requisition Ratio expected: 1.2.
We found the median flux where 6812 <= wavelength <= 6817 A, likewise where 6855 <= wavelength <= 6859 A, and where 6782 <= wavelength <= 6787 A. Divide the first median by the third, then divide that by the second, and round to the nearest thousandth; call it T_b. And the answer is 0.227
